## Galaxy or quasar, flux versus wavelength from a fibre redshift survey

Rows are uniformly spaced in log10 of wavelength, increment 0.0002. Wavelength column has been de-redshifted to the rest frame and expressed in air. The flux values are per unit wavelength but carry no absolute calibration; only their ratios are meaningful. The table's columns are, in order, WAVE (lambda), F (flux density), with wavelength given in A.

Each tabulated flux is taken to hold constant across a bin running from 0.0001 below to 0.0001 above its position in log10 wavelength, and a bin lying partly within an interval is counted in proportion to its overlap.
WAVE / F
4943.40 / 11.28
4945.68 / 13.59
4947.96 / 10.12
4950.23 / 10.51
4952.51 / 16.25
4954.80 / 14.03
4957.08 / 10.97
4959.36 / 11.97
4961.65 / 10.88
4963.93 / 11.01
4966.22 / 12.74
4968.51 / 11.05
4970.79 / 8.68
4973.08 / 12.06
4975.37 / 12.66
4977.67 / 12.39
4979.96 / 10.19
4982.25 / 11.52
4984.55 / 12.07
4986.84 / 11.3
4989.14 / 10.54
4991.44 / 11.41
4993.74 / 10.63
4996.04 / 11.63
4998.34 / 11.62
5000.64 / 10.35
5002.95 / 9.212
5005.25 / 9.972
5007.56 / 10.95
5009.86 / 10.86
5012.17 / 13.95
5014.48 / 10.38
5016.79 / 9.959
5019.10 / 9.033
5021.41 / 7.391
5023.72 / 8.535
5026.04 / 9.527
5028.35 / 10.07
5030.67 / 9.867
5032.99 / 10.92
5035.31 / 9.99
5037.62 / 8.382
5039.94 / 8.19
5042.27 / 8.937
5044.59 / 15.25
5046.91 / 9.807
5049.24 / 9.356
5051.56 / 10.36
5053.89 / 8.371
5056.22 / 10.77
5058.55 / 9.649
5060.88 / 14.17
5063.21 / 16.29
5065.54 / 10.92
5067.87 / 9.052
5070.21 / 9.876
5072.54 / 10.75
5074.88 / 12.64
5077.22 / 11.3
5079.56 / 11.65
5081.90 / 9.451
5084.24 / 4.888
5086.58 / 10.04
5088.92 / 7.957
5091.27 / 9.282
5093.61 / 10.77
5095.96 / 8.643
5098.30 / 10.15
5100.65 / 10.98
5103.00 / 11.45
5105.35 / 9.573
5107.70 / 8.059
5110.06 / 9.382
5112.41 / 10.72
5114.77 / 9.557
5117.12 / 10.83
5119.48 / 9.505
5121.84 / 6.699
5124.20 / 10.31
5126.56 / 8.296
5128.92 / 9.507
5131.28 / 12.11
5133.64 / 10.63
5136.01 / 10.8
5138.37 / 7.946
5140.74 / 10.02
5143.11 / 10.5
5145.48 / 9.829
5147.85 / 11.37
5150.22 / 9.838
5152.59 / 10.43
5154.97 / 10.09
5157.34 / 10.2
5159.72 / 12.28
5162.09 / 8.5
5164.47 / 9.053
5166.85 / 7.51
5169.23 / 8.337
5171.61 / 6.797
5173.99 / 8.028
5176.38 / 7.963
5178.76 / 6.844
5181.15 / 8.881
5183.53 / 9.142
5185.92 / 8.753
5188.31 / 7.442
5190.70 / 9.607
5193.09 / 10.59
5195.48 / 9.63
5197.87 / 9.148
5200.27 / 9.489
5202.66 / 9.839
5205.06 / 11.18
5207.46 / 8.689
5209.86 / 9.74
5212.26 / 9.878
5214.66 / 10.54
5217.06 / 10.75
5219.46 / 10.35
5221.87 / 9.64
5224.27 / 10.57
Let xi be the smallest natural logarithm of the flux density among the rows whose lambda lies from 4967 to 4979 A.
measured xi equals 2.16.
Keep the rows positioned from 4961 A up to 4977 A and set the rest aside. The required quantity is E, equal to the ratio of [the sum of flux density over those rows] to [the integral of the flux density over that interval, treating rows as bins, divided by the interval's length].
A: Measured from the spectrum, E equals 6.97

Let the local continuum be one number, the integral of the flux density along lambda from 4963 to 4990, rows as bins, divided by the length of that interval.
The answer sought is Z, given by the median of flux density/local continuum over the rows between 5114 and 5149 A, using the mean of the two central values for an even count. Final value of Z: 0.882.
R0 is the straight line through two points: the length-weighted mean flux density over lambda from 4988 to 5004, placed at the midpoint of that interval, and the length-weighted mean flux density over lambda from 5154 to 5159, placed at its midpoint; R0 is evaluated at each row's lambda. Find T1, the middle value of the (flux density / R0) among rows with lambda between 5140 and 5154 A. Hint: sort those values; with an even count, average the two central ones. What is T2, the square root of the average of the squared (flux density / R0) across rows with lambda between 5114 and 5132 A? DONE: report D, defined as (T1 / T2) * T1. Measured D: 1.04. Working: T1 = 0.986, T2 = 0.93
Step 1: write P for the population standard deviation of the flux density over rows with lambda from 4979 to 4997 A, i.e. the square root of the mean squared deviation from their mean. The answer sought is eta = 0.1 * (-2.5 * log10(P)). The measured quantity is 0.06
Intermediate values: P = 0.6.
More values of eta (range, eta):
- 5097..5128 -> -0.03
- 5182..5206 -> 0.00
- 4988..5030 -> -0.03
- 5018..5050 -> -0.06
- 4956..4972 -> -0.02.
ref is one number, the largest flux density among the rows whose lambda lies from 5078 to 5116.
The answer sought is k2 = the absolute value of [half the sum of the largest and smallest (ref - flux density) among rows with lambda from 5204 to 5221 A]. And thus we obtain 1.7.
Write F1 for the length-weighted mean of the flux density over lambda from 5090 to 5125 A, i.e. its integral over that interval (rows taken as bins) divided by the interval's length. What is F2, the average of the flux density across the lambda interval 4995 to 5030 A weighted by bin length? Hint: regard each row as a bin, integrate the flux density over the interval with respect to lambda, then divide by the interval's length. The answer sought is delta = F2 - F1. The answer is 1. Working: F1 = 9.7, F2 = 10.2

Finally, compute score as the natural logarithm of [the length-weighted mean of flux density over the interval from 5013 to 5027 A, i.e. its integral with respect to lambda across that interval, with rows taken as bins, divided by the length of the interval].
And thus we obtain 2.22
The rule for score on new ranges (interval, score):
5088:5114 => 2.28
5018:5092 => 2.31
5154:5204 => 2.19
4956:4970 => 2.43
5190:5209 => 2.28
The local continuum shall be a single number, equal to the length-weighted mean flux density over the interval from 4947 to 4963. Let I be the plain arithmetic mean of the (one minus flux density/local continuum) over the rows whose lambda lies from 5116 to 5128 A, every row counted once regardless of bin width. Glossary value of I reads 0.25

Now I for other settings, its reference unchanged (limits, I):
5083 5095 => 0.29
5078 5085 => 0.29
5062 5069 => 0.00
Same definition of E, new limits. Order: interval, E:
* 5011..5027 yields 7.00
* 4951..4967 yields 7.03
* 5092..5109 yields 7.01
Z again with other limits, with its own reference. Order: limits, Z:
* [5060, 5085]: 0.961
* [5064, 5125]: 0.876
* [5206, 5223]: 0.869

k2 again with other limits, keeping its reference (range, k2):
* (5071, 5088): 2.9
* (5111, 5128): 2.9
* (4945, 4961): 1.5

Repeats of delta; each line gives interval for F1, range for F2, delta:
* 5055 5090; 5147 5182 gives -2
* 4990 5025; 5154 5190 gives -2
